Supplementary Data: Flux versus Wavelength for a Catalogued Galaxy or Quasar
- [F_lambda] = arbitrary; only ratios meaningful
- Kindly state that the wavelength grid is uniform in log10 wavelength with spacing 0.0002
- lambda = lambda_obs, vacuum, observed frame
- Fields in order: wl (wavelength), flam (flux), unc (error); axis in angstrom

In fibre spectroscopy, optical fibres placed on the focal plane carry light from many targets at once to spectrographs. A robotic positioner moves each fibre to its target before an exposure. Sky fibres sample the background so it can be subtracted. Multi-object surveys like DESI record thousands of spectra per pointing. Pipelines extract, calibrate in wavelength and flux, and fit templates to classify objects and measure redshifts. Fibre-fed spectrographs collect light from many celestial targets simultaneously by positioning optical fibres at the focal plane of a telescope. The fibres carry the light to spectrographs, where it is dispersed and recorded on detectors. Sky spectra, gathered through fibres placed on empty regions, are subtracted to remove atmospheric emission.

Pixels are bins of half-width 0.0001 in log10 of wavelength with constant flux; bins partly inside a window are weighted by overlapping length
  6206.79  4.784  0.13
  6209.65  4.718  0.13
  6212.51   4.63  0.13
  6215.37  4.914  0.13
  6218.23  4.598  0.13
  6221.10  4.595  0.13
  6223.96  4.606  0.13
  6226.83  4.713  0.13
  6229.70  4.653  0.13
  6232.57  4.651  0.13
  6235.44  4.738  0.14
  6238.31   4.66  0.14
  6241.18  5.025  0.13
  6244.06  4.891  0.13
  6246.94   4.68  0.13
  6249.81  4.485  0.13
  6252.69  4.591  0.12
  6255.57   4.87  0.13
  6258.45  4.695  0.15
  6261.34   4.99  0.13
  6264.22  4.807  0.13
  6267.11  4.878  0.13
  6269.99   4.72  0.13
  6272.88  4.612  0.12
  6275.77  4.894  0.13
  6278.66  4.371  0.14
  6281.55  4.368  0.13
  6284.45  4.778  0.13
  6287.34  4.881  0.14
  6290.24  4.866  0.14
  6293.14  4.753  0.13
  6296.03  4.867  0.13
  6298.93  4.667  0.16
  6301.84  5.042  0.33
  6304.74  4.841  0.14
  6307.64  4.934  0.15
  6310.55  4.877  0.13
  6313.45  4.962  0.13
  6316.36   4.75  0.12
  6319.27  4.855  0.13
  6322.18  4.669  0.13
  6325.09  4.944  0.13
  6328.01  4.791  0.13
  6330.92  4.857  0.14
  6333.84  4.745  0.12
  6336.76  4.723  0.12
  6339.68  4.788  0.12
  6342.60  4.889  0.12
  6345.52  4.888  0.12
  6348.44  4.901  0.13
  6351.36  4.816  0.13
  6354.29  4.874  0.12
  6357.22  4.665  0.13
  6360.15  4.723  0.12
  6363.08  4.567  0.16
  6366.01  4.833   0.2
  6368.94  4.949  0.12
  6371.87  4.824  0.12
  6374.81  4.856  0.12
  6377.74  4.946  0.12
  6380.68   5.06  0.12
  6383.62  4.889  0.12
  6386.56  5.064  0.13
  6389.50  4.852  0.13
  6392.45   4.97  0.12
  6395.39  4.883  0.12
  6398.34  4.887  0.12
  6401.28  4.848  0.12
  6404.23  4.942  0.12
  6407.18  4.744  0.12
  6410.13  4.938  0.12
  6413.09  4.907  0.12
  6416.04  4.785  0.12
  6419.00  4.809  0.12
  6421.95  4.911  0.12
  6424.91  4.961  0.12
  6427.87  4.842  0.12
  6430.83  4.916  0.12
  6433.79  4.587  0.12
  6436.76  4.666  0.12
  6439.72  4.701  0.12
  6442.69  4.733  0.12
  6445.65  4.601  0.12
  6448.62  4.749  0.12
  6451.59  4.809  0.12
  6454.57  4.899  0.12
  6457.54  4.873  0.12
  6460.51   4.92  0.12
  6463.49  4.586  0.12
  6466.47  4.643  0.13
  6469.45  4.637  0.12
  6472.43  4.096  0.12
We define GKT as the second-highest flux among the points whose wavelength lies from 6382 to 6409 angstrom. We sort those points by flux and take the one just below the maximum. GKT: 4.97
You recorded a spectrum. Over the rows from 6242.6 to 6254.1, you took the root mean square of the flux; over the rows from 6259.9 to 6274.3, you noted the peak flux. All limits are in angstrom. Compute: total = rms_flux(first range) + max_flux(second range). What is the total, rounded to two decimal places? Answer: 9.65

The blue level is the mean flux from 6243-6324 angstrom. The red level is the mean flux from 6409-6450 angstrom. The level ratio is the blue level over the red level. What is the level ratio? 1.00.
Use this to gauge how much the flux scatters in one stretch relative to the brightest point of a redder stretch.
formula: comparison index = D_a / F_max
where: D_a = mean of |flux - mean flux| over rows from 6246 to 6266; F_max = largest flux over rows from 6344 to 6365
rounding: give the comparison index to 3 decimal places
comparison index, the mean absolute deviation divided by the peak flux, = 0.028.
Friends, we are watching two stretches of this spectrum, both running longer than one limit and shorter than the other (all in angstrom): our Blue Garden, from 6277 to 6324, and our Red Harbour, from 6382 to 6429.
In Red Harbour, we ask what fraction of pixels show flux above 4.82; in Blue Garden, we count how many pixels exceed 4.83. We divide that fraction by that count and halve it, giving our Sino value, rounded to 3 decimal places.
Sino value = 0.045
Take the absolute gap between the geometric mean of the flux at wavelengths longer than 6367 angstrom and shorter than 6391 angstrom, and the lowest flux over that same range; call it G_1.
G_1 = 0.11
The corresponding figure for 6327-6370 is 0.23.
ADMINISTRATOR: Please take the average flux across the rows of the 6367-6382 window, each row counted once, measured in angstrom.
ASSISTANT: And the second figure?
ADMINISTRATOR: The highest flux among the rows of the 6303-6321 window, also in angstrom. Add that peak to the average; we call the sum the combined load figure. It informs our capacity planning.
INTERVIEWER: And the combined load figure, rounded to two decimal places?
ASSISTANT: 9.89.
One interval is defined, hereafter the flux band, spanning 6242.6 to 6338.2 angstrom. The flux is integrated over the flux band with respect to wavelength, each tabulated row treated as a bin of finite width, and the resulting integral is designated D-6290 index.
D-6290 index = 457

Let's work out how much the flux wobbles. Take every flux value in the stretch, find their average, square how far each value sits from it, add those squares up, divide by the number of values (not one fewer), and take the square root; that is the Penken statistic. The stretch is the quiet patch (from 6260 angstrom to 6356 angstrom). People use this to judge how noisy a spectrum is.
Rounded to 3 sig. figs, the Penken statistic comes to 0.145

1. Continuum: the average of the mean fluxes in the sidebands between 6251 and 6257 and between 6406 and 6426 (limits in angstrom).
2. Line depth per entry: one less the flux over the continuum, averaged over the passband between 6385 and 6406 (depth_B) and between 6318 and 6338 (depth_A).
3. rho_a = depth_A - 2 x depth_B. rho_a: 0.051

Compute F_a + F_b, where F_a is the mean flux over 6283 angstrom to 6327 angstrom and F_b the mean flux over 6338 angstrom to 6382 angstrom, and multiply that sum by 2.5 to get 24.2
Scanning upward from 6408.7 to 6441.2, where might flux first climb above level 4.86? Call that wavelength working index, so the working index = 6410.13 angstrom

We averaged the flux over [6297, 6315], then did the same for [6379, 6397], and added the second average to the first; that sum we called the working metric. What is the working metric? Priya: 9.84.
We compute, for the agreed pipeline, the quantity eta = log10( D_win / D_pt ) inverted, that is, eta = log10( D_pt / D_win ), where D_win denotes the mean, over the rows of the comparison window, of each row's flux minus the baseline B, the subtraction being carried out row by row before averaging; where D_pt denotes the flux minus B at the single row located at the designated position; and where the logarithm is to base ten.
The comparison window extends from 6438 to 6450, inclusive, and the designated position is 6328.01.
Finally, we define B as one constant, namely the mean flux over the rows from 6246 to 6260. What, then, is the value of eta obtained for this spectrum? 0.6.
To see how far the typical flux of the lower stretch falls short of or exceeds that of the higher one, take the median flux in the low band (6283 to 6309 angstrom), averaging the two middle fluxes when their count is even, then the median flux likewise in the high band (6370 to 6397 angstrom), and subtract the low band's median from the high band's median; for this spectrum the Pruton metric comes 0.02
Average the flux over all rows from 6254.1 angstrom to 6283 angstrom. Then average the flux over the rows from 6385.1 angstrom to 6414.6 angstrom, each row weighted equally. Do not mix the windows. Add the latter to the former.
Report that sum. 9.62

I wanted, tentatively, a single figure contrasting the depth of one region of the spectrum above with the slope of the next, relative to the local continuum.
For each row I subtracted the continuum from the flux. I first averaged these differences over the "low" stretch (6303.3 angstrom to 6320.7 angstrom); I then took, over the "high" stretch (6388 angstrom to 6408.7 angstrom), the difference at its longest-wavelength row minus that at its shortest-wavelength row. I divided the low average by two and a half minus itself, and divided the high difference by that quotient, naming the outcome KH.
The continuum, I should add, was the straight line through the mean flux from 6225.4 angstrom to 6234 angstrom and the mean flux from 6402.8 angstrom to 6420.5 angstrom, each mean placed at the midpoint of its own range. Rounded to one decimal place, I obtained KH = -2.6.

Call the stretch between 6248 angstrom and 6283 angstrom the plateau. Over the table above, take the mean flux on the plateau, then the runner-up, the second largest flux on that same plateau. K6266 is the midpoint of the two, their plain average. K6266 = 4.79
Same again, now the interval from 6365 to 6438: 4.97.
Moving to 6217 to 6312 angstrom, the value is 4.89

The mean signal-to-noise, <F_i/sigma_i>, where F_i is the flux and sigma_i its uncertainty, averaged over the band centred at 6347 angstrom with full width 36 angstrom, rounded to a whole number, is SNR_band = 38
